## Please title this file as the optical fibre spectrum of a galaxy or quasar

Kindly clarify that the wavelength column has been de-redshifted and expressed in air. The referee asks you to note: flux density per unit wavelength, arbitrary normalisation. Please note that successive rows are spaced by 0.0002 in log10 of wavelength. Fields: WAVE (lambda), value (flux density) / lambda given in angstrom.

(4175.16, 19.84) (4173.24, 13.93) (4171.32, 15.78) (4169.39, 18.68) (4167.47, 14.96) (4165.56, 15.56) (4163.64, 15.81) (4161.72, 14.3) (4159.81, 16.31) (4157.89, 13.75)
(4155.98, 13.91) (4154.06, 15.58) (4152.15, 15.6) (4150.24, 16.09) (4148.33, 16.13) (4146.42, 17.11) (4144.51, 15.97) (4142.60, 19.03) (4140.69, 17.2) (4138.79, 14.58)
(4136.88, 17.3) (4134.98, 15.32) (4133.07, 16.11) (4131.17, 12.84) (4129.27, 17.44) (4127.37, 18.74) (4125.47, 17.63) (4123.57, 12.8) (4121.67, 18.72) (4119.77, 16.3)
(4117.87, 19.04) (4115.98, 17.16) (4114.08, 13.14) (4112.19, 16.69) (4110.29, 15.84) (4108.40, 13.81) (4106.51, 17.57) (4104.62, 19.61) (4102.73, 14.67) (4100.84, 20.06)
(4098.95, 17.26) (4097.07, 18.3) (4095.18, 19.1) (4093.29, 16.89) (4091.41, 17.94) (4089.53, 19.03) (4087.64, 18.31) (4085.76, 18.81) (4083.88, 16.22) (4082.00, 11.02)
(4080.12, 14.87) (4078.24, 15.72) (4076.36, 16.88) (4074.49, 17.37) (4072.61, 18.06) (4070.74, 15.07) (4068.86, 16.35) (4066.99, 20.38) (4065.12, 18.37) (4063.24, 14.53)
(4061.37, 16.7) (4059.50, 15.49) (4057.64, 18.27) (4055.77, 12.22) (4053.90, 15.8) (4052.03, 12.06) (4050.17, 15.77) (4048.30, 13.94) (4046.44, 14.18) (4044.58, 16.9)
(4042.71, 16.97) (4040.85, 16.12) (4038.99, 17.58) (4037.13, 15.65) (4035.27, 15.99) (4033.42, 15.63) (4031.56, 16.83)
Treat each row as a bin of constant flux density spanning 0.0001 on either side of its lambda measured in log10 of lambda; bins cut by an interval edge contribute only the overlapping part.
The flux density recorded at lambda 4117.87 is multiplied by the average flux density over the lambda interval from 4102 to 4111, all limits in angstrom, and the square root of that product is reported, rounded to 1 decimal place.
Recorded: 17.6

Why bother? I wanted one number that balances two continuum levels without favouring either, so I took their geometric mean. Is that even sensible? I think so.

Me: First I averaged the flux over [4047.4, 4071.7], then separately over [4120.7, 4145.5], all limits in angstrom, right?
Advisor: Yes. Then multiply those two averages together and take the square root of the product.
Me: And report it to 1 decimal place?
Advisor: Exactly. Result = 16.1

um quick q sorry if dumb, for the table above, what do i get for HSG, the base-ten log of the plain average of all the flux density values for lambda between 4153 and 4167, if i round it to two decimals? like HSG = 1.18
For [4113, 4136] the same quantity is 1.21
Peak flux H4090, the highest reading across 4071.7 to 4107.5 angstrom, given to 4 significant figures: 20.06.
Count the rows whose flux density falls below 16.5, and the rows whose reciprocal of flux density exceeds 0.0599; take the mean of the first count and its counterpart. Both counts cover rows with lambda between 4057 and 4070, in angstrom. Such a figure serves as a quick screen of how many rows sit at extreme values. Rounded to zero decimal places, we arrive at 3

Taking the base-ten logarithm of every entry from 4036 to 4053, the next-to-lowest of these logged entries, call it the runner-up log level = 1.144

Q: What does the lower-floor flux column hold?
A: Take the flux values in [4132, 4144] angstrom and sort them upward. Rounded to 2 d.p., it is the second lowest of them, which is 15.32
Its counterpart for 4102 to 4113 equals 14.67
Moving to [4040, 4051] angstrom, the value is 14.18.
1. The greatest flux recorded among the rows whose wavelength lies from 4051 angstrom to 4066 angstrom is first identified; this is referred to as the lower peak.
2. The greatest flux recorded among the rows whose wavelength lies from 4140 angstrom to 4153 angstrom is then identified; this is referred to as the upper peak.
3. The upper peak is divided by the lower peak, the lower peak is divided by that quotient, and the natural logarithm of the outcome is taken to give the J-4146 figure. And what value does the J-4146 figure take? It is 2.88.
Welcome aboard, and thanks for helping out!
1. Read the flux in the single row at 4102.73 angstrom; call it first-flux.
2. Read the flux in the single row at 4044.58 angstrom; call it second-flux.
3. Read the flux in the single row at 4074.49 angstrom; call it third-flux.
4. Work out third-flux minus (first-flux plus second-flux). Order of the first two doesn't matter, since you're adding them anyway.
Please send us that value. -14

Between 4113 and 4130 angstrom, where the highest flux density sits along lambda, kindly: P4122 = 4117.87 angstrom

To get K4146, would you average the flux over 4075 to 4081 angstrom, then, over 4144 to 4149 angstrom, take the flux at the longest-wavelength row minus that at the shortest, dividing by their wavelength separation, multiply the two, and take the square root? 0.8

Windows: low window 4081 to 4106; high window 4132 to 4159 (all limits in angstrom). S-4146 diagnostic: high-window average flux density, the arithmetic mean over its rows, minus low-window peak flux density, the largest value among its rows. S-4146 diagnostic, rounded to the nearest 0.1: -4.1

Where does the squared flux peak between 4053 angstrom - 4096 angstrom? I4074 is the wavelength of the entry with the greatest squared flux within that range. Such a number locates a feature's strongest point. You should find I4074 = 4066.99 angstrom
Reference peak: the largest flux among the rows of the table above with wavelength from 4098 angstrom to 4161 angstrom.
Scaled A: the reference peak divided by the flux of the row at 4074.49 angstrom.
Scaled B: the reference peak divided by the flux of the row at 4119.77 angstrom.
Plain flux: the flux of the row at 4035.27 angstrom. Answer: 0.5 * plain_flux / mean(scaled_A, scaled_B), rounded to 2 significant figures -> 6.7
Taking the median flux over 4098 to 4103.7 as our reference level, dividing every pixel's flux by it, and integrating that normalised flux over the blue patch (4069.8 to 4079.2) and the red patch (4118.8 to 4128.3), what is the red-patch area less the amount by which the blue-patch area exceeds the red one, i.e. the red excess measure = 9.5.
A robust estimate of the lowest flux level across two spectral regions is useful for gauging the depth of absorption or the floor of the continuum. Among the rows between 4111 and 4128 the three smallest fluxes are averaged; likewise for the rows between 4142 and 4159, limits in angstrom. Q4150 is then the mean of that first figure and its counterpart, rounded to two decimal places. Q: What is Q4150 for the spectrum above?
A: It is 14.25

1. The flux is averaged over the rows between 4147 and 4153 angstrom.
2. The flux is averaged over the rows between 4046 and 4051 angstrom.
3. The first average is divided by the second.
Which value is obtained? 1.09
